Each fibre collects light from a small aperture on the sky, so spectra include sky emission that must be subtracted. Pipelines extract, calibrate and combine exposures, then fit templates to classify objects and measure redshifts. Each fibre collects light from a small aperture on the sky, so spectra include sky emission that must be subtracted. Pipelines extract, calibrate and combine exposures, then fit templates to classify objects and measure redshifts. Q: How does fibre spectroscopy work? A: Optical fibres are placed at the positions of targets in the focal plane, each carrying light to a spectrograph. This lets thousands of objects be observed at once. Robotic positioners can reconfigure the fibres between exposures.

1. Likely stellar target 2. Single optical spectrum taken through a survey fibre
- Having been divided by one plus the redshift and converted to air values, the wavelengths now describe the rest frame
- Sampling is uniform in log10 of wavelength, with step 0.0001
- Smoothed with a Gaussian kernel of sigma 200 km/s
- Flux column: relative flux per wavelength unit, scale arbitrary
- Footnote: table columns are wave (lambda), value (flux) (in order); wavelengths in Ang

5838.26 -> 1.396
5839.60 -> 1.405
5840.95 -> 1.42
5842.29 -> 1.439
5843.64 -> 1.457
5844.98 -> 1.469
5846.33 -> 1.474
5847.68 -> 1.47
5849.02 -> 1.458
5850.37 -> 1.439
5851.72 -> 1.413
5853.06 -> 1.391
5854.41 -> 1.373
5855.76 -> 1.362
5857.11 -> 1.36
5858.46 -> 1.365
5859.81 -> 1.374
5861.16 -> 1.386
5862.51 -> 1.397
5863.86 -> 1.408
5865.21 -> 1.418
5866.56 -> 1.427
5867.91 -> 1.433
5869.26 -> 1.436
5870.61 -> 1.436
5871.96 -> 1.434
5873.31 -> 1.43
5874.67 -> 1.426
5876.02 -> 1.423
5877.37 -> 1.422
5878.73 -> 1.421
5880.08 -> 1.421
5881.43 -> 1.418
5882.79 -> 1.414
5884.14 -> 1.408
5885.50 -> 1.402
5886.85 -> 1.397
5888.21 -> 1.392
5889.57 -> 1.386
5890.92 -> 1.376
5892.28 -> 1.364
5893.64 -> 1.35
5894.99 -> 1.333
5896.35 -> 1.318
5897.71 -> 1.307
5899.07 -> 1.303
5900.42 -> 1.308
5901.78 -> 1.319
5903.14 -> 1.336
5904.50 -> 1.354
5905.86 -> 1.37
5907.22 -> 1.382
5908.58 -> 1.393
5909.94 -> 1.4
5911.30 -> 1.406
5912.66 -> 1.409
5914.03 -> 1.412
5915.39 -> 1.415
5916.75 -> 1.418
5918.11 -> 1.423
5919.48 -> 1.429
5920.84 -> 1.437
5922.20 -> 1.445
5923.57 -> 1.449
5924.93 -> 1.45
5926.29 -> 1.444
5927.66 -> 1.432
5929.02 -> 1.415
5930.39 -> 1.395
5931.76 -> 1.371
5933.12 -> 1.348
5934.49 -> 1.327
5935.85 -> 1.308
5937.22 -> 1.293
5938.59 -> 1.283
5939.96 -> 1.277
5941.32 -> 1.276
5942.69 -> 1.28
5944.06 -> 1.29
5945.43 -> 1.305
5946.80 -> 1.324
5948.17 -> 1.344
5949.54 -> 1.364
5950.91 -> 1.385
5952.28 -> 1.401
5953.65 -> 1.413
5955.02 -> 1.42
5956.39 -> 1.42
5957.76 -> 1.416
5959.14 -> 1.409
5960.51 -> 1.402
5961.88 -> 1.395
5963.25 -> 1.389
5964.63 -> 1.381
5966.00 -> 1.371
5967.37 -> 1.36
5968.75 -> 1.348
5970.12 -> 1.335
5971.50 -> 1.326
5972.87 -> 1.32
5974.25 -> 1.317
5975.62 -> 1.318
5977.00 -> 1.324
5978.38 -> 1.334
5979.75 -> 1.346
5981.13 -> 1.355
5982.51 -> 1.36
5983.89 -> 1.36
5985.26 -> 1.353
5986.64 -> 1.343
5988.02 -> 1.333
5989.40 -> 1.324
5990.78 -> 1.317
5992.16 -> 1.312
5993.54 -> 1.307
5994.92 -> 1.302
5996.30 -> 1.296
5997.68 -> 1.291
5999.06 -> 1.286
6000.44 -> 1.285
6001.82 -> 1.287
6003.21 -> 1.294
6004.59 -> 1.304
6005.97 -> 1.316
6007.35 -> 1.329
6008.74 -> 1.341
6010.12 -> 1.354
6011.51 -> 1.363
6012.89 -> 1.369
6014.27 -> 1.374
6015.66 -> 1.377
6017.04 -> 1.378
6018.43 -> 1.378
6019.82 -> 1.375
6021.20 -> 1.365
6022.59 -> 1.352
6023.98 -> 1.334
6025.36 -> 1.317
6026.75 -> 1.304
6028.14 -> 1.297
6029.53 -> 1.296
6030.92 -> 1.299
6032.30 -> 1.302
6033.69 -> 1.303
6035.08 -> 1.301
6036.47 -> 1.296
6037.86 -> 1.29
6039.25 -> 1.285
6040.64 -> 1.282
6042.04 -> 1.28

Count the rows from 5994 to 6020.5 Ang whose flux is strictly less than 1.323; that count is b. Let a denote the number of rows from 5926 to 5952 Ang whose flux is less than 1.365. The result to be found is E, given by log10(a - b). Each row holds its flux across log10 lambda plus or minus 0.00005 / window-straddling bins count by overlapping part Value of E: 0.6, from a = 13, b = 9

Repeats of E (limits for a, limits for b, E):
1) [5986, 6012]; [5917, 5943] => 1.1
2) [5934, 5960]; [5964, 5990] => 1.0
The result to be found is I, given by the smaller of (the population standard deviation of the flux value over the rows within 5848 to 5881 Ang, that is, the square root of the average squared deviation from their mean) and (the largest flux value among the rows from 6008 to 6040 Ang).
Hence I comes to 0.027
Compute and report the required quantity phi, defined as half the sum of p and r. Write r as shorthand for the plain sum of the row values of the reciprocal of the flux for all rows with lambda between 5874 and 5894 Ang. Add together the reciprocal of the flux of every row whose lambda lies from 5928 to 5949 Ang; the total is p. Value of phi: 11.0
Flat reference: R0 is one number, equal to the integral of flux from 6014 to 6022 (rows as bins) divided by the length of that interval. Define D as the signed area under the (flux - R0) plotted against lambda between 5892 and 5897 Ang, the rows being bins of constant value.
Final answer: -0.17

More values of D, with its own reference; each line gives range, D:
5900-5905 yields -0.22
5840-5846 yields 0.44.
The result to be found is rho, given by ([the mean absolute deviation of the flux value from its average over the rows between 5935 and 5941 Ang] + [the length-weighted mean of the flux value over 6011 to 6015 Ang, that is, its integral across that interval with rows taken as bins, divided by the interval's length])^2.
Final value 1.9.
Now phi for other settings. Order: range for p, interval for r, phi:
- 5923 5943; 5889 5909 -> 11.1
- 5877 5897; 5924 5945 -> 11.0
